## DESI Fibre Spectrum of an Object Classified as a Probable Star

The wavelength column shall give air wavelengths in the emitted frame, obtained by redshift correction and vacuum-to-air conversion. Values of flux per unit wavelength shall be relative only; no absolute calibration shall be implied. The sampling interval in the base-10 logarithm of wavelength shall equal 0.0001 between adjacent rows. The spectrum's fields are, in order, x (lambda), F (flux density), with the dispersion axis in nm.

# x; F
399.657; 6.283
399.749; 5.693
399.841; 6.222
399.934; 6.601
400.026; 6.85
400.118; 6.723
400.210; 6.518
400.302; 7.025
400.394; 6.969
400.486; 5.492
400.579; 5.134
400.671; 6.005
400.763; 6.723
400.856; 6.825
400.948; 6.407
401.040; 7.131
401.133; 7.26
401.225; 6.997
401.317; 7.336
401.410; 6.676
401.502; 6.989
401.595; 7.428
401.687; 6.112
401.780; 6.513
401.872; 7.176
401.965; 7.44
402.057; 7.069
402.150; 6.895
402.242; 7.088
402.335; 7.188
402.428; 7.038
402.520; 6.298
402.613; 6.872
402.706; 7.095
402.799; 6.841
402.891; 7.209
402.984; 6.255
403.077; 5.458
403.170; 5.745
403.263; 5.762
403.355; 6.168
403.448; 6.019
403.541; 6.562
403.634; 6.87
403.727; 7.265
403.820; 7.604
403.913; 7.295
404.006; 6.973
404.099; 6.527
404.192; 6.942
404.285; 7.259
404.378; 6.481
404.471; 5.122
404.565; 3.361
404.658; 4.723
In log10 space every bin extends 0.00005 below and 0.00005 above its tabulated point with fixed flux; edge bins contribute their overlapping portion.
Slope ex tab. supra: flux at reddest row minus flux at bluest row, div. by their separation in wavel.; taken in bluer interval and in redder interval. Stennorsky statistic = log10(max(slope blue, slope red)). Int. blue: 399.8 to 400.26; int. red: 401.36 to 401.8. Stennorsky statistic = -0.10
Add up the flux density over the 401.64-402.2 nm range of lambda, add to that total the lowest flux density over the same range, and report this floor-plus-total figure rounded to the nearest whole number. 47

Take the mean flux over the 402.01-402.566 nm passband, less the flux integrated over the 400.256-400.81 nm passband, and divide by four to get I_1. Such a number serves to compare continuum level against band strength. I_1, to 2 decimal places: 0.87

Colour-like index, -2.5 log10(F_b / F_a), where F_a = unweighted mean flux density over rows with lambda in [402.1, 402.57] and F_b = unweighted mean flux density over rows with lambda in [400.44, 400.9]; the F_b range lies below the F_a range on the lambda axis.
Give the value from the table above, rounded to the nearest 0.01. 0.15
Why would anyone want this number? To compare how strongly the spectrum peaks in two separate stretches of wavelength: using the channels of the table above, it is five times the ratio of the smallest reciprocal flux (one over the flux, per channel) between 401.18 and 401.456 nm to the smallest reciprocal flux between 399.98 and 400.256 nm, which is 4.67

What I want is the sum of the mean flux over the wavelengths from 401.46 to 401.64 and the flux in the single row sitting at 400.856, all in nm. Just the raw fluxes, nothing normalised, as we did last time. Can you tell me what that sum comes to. 14.0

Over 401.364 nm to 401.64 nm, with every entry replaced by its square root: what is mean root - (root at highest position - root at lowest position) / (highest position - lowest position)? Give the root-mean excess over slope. 1.9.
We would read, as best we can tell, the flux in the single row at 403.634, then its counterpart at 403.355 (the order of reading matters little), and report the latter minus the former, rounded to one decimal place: -0.7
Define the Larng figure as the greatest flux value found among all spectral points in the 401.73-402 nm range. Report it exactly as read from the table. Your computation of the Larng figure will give 7.44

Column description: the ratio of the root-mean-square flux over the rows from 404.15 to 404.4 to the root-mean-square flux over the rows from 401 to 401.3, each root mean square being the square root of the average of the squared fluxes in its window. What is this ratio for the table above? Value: 0.97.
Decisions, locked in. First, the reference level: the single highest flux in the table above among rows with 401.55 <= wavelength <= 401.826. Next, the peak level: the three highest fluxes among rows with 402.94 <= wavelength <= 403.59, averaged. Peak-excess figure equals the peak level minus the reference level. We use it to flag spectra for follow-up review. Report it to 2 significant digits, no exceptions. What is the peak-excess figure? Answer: -1.1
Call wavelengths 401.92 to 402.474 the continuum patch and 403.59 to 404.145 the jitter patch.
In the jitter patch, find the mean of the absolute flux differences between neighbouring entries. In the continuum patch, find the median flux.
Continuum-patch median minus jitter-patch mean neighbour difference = 6.72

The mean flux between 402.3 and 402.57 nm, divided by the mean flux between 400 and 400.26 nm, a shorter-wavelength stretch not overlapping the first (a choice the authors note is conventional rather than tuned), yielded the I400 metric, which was 1.02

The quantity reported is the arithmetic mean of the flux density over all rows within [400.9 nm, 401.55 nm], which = 6.97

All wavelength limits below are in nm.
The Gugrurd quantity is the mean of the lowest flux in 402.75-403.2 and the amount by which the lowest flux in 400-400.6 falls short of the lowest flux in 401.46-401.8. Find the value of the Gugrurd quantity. 3.22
